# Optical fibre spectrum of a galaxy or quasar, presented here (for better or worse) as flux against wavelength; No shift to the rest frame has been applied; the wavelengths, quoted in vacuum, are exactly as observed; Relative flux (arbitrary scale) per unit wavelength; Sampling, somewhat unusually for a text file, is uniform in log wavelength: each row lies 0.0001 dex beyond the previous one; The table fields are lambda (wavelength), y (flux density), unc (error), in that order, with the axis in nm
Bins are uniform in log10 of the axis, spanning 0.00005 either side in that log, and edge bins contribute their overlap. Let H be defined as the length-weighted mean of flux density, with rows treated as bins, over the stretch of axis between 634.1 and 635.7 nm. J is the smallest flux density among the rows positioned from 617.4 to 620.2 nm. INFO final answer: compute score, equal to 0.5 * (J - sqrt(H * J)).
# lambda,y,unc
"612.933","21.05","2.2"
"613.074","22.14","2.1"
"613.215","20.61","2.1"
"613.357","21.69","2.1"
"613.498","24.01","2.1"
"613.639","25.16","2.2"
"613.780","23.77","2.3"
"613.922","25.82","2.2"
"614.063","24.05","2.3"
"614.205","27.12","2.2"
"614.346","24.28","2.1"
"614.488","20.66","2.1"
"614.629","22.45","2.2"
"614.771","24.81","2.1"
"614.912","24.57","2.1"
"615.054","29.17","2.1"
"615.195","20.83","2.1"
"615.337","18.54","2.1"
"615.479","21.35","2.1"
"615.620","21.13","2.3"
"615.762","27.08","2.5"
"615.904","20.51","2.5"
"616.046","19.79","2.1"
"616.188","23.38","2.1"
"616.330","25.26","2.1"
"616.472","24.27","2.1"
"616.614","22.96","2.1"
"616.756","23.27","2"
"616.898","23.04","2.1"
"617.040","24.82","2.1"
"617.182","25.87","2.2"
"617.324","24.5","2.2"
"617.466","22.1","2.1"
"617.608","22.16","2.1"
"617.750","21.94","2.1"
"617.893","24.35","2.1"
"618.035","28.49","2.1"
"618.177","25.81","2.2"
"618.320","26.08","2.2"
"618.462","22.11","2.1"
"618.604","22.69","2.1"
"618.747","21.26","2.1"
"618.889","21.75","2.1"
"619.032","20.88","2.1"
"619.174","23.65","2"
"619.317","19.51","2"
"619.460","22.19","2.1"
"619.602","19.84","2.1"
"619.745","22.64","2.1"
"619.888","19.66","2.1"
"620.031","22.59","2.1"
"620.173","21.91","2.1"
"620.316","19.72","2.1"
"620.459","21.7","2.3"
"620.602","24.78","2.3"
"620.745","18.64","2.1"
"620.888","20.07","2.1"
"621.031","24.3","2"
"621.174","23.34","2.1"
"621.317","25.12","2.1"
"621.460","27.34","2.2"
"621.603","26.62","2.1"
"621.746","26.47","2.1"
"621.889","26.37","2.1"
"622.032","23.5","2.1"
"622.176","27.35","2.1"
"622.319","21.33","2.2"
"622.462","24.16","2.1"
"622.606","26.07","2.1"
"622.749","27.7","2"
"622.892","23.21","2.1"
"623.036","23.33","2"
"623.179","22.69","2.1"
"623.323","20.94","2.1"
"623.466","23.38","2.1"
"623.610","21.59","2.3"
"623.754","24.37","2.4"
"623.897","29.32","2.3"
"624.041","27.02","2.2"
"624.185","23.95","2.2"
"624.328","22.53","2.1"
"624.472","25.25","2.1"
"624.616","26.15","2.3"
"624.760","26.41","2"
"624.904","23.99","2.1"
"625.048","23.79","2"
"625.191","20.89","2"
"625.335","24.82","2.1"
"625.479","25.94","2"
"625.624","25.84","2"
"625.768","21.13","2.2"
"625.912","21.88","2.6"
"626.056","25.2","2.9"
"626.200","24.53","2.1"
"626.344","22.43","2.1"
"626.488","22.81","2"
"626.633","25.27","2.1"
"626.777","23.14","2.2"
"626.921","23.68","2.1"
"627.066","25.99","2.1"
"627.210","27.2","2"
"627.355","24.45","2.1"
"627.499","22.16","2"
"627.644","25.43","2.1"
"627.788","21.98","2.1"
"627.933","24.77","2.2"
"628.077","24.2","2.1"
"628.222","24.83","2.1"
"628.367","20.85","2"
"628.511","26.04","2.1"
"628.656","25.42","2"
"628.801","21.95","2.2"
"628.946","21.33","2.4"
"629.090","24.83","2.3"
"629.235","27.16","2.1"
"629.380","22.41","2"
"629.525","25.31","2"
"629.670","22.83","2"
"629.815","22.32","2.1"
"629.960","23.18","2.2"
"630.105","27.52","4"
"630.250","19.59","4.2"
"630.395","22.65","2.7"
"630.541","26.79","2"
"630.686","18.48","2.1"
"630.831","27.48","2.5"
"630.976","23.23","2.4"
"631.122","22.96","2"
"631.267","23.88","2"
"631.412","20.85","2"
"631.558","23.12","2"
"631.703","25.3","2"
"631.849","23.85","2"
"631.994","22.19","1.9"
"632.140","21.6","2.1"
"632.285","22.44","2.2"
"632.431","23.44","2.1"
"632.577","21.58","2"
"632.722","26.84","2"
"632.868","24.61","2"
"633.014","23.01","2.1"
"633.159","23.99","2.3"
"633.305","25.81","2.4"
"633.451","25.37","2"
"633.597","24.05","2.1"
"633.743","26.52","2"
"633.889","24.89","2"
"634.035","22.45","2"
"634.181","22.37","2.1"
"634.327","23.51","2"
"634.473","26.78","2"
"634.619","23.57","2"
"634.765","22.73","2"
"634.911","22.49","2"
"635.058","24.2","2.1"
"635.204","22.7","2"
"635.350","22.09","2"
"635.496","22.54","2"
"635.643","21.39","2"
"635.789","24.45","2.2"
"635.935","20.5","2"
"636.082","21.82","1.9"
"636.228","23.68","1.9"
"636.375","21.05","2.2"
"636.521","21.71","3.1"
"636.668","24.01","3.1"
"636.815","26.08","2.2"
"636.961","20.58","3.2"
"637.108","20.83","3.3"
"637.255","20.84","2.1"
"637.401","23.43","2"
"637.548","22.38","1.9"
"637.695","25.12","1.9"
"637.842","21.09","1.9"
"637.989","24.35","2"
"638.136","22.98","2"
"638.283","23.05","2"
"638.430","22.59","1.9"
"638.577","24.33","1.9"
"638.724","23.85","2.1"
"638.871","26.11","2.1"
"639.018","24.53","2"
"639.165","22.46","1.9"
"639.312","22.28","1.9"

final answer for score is -0.87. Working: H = 23.1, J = 19.51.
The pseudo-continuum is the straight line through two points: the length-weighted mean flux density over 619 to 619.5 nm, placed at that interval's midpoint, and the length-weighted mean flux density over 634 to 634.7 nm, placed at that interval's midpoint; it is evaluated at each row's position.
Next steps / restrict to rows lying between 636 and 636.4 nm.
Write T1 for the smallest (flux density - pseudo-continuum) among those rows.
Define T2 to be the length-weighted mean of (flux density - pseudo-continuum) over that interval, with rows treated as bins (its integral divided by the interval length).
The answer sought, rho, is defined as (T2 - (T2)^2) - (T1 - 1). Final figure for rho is -1.0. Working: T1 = -3.1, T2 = -1.8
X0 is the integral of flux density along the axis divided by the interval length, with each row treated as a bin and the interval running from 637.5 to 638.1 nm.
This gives 23.2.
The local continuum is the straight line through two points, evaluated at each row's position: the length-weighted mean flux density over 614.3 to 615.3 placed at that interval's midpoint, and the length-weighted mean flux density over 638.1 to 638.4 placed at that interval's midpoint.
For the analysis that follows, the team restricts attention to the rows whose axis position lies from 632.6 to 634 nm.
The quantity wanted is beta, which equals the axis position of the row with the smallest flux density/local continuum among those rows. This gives 633.014 nm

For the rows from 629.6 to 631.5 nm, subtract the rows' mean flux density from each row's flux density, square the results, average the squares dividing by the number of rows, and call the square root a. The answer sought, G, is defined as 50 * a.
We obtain 133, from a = 2.67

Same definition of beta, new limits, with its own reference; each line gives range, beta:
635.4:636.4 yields 635.935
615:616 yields 615.337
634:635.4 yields 635.350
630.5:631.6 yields 630.686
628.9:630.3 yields 630.250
